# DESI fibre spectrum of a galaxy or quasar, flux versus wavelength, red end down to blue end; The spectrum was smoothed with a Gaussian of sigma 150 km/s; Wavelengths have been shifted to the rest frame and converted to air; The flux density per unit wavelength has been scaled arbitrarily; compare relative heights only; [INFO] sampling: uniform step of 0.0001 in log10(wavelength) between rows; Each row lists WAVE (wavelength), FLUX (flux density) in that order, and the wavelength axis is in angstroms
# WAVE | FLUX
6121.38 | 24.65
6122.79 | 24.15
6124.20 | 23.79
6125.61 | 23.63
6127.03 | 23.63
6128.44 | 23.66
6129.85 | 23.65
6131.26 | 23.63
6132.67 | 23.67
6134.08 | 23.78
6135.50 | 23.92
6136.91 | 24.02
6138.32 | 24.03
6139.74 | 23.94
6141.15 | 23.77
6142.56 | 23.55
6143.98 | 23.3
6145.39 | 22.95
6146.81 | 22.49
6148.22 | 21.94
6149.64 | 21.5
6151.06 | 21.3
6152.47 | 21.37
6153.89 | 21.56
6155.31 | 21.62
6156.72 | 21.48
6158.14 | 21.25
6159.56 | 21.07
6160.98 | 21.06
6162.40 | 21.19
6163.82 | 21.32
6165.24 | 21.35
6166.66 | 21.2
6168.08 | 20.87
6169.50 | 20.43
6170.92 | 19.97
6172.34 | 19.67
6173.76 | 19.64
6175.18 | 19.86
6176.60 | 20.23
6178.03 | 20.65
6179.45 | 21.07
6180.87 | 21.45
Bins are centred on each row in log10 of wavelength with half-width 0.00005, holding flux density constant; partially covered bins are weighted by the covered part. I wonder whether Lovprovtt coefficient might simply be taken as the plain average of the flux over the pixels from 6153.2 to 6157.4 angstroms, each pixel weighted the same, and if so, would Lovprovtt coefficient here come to 21.6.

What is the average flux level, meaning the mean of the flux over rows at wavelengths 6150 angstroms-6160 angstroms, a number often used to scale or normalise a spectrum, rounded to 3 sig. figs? 21.4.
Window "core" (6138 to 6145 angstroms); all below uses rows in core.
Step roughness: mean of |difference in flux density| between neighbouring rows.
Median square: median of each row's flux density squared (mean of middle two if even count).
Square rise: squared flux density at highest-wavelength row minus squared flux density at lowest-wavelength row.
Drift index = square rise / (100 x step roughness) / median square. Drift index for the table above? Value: -0.0034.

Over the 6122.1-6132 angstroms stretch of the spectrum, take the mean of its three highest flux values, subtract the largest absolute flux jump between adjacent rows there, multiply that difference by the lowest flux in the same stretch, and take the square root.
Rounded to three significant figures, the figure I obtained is 23.6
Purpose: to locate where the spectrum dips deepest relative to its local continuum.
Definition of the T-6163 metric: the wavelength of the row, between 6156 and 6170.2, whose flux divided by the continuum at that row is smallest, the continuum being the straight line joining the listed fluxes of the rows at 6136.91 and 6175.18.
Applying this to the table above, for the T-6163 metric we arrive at 6159.56 angstroms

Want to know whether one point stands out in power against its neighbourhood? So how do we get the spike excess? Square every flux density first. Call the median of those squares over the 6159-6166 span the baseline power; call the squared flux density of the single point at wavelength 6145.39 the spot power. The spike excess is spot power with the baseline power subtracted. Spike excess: 78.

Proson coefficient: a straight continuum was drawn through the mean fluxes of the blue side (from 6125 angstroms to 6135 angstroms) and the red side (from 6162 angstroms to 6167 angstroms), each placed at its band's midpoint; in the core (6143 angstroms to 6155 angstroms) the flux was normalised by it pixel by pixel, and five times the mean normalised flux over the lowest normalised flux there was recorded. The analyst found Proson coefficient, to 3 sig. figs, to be 5.14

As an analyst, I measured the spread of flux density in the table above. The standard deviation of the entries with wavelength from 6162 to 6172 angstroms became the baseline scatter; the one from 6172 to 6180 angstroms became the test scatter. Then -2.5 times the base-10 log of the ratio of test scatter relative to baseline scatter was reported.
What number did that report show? -0.1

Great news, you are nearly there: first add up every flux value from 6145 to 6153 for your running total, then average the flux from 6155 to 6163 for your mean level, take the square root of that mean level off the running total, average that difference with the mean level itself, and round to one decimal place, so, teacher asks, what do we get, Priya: 74.1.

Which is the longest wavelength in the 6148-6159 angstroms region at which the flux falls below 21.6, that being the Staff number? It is 6158.14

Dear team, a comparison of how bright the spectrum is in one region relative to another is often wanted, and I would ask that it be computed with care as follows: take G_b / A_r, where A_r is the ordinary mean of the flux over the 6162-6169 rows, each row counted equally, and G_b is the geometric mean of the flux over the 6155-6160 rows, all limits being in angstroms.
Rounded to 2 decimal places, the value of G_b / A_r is 1.01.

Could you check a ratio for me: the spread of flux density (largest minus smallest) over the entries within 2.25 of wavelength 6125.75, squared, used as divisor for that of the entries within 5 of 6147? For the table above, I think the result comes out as 88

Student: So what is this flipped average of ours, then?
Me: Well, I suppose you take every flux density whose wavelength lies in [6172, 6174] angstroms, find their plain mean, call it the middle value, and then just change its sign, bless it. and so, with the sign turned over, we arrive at -19.7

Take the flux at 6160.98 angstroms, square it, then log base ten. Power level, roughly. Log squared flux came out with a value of 2.65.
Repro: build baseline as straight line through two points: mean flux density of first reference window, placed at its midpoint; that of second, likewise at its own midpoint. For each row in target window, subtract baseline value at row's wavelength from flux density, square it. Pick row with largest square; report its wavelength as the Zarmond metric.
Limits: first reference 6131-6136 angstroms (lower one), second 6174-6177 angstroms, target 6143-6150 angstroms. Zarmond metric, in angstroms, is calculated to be 6149.64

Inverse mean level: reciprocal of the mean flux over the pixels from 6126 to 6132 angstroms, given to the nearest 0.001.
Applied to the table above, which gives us 0.042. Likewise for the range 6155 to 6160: 0.047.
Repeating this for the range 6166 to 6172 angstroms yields 0.049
